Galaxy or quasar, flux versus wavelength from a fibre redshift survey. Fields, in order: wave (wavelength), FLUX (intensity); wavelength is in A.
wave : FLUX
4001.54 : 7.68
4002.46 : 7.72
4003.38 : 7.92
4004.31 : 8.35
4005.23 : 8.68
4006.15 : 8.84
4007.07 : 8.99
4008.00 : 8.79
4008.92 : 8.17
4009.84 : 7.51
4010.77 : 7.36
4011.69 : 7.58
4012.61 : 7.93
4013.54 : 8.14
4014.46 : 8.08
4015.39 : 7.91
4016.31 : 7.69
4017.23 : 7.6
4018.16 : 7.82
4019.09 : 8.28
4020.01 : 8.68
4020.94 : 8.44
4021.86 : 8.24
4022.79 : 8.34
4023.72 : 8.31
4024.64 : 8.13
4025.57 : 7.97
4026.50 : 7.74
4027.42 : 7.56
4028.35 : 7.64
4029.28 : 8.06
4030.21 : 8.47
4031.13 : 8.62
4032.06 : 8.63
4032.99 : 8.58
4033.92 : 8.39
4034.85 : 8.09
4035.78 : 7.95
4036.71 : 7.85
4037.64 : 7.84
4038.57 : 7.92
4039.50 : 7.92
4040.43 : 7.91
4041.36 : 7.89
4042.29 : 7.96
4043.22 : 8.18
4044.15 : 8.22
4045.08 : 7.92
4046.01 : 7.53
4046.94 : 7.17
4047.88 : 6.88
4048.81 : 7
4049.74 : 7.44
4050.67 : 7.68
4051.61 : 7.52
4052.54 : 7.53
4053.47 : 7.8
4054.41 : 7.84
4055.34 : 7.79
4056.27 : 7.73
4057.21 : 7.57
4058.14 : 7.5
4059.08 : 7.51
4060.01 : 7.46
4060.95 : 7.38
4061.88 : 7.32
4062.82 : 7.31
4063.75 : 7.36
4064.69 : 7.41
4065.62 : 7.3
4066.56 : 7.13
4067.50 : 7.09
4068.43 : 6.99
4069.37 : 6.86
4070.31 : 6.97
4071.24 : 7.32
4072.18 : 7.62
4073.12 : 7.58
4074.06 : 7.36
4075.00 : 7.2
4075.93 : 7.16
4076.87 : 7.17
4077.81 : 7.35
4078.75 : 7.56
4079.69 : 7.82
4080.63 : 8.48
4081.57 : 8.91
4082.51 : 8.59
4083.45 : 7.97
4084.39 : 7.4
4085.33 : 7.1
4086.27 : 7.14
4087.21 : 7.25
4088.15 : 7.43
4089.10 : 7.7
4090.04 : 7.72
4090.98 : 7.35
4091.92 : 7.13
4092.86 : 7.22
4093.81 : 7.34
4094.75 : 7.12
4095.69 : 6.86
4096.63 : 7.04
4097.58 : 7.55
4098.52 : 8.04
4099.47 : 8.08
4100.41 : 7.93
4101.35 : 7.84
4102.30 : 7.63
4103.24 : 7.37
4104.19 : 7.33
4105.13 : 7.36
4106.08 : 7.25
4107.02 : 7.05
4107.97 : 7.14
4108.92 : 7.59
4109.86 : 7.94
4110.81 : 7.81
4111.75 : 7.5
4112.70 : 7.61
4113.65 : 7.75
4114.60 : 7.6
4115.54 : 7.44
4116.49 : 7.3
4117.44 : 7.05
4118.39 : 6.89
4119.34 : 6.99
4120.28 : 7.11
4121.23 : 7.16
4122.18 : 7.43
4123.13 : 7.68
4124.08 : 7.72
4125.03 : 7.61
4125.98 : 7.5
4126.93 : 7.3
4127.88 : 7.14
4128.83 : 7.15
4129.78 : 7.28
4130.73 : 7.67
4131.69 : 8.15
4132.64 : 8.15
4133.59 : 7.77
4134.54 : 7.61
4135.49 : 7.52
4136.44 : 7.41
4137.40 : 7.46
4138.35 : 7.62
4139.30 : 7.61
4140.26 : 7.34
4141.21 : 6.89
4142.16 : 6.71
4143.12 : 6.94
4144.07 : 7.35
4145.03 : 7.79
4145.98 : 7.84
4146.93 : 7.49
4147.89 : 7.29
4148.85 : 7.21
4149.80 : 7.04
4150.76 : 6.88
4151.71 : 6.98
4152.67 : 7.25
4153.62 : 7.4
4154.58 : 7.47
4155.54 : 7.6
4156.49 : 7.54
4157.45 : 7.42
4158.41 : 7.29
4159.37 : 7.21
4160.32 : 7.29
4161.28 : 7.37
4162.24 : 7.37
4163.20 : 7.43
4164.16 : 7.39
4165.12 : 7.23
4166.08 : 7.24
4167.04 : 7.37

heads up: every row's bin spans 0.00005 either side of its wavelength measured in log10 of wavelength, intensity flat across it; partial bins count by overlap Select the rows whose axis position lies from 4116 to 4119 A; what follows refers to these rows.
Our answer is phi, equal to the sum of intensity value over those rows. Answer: 21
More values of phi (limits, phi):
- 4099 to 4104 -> 39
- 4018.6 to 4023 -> 42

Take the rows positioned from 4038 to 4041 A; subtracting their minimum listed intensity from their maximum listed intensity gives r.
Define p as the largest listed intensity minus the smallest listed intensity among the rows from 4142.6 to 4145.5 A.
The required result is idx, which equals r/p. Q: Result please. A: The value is 0.0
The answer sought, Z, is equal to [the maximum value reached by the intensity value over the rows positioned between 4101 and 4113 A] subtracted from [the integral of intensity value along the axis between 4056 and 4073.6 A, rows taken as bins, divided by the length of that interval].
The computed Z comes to -0.6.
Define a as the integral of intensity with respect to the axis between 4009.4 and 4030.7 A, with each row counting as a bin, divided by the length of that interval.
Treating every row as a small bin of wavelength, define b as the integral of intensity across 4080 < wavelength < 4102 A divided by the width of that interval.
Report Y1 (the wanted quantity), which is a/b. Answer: 1.05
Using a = 8.0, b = 7.62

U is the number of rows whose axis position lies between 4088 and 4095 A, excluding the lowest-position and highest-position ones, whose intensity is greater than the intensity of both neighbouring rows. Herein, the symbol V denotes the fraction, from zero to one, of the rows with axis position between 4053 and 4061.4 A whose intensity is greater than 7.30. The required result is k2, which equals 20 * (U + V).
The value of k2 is 60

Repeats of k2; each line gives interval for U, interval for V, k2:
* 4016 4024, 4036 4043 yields 60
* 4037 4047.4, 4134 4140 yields 40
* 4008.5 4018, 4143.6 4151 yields 30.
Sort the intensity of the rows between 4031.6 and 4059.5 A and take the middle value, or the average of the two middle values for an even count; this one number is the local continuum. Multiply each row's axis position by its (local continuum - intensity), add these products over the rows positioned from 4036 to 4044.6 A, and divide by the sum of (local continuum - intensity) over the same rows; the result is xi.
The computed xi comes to 4042.5 A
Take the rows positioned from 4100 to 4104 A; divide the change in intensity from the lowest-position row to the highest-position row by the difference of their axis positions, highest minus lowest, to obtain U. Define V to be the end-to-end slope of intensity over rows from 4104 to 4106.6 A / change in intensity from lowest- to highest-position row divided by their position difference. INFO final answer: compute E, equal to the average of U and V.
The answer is -0.12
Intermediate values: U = -0.20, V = -0.04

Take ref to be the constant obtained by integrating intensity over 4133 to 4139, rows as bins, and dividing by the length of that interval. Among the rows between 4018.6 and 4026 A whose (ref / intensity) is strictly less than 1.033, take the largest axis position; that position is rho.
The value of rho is 4025.57 A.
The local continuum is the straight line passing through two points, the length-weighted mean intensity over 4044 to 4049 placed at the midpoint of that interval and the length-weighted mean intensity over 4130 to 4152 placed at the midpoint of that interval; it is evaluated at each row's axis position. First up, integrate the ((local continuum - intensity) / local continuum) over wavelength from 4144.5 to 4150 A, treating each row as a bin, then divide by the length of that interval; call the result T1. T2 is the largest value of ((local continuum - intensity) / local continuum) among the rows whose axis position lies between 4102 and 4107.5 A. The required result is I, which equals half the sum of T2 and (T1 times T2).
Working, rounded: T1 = -0.005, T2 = 0.051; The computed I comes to 0.025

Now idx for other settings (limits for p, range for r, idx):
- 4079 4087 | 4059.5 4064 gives 0.1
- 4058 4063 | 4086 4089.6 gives 2.8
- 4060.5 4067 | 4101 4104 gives 1.7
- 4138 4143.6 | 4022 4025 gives 0.2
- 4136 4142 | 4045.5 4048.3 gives 0.9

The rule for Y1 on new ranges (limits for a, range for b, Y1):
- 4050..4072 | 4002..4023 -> 0.91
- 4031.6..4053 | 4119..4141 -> 1.04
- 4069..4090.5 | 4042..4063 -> 1.00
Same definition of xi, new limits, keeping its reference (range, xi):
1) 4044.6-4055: 4048.9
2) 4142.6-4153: 4148.6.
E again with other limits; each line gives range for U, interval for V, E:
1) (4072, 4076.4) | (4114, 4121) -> -0.10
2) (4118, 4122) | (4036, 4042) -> 0.05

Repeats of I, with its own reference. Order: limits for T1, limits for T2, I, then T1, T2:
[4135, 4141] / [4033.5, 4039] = -0.028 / -0.006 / -0.055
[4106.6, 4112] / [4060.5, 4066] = 0.008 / -0.011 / 0.017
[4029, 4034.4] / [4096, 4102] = 0.022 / -0.140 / 0.052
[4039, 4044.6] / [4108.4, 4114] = -0.005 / -0.079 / -0.010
